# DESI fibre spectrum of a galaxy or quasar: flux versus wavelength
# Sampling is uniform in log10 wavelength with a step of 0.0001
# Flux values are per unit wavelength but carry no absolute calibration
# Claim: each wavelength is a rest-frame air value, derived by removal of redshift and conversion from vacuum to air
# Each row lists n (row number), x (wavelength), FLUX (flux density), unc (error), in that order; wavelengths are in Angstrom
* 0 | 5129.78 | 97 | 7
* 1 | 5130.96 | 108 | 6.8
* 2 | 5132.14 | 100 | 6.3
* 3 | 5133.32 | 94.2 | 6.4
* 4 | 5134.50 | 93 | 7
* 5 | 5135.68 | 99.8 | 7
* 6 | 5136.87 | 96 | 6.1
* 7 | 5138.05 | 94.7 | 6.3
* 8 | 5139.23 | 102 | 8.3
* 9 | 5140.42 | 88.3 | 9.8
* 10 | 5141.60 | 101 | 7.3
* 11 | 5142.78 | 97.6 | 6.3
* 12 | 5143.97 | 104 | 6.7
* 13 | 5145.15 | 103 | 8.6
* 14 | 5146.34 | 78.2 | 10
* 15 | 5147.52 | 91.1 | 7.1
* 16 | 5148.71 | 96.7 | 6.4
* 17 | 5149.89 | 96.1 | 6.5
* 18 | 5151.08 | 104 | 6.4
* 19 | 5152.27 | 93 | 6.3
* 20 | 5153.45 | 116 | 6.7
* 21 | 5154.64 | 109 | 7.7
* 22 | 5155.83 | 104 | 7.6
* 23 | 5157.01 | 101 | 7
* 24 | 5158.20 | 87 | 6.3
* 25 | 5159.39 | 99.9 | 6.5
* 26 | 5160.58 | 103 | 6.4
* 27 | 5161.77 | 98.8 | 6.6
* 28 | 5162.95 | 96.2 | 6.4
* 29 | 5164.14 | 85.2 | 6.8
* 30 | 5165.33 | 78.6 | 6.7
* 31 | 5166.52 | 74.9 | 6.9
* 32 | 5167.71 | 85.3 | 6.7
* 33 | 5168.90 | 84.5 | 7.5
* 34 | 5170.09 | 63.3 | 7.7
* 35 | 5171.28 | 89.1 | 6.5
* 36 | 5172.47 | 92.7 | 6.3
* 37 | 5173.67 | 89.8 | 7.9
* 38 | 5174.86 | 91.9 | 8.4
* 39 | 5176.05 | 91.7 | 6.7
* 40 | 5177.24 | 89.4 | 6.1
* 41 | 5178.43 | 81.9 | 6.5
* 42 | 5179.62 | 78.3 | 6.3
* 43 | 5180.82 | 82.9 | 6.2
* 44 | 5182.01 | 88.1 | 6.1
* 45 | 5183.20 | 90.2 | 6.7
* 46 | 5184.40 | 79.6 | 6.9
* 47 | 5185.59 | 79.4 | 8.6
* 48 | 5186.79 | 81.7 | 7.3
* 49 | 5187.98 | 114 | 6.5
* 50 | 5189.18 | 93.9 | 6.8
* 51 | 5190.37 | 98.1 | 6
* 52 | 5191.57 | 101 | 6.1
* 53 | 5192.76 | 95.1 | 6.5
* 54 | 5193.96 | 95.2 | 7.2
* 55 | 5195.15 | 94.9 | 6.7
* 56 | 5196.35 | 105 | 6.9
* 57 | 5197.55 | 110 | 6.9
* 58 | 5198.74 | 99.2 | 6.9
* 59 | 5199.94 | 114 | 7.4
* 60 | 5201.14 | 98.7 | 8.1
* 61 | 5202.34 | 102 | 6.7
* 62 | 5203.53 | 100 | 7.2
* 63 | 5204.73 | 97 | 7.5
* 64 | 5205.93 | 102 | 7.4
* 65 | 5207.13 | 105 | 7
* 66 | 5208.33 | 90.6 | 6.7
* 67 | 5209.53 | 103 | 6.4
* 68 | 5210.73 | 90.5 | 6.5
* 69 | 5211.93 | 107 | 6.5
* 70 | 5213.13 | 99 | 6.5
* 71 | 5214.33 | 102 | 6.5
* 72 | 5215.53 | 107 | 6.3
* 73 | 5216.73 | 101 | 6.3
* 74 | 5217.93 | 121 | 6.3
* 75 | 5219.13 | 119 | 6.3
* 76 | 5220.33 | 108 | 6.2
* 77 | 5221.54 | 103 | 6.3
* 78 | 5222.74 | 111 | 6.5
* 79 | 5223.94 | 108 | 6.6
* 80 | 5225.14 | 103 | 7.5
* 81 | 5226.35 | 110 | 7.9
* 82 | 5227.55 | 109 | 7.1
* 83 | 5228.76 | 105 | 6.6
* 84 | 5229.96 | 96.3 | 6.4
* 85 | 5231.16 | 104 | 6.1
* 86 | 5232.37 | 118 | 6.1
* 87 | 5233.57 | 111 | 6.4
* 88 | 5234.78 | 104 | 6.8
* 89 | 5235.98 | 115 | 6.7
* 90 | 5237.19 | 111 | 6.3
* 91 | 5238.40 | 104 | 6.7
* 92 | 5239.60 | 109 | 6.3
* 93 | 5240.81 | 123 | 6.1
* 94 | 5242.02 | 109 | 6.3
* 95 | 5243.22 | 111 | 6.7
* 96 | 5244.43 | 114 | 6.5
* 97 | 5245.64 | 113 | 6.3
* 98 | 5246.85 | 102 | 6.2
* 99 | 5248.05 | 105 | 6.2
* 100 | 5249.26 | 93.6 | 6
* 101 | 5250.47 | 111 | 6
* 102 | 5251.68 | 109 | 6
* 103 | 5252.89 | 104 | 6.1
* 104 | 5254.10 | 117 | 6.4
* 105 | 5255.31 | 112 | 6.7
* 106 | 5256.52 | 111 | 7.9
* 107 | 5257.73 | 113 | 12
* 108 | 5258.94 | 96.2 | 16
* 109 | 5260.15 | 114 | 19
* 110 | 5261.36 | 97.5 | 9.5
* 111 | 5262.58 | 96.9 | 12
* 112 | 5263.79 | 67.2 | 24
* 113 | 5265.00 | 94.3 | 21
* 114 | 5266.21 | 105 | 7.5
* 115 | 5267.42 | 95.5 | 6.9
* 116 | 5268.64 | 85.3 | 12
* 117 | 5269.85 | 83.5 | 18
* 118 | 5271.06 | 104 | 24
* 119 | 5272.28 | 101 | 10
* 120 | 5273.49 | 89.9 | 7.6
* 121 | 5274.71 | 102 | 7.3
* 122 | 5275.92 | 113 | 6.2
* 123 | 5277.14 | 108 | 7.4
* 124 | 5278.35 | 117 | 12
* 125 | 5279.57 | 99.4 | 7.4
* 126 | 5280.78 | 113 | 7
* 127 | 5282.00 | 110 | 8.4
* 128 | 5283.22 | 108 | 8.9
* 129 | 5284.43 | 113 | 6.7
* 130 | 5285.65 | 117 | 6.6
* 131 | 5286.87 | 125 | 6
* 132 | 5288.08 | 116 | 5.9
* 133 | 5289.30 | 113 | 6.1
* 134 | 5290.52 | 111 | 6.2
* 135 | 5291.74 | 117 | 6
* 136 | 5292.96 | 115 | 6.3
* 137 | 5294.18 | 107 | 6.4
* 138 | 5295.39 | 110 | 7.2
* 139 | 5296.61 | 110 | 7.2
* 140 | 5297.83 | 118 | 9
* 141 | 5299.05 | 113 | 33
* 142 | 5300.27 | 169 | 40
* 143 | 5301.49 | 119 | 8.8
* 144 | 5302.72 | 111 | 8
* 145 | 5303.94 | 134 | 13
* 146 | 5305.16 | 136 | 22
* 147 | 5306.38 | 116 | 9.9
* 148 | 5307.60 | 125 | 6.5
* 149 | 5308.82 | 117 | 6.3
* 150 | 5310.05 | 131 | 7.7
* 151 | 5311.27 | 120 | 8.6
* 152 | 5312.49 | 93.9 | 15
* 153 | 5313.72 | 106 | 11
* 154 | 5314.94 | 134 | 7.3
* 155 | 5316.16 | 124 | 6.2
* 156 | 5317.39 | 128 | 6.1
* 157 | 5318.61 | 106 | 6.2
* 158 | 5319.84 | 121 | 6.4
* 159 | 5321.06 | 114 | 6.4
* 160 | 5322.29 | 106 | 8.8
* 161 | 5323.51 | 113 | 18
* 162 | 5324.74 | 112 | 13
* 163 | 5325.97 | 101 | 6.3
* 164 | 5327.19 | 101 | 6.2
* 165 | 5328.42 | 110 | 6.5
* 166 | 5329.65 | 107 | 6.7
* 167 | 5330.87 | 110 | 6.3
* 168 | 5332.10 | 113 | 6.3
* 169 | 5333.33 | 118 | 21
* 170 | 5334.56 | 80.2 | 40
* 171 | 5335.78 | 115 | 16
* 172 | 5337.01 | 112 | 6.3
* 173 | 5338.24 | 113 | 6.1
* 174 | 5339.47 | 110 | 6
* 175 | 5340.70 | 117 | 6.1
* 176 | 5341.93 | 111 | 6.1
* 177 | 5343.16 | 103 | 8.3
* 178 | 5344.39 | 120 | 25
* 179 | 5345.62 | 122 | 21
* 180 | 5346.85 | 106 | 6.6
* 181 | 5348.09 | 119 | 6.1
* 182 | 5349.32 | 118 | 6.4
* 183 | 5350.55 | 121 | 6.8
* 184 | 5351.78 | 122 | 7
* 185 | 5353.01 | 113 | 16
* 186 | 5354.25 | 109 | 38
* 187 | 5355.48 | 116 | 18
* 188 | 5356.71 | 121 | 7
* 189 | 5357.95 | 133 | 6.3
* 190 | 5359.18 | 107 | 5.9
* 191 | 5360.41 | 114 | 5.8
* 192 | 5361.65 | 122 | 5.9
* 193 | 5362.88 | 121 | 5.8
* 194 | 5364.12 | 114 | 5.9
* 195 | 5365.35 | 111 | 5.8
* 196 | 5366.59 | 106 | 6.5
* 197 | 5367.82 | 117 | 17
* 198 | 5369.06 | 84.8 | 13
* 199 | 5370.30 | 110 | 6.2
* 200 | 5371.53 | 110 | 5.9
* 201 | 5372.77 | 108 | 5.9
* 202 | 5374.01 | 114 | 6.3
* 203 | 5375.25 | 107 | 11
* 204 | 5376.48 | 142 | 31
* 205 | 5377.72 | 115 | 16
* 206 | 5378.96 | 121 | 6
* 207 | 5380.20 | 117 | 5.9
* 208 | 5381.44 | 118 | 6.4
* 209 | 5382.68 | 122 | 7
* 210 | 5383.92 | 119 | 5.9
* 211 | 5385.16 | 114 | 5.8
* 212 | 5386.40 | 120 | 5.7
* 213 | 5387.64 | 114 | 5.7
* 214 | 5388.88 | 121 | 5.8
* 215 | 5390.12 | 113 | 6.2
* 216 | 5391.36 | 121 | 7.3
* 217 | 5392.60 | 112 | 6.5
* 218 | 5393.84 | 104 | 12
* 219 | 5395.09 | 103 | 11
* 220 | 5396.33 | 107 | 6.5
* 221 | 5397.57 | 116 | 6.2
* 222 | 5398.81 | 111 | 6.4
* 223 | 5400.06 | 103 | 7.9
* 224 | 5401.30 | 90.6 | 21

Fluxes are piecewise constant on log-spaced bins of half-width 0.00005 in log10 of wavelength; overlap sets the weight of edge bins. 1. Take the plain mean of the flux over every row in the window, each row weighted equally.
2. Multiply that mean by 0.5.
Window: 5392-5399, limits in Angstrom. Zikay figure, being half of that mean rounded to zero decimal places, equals 54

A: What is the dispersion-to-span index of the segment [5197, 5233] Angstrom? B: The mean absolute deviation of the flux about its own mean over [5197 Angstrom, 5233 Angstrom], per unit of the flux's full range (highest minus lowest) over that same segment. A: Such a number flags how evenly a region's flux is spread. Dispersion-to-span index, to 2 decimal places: 0.19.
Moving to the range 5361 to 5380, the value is 0.13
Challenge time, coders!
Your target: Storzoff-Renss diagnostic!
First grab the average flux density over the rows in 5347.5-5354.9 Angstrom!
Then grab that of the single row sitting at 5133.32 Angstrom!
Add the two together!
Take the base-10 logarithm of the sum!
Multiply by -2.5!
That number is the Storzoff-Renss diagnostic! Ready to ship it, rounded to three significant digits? -5.81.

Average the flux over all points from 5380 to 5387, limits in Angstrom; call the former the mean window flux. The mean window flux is 118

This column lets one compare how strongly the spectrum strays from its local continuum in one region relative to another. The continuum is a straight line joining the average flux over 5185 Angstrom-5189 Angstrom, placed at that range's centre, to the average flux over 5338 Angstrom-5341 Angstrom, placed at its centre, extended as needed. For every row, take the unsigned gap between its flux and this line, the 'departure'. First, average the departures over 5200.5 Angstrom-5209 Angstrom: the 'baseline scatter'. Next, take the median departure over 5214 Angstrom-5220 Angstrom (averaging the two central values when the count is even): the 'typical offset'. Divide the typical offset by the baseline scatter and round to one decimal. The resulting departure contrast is 1.8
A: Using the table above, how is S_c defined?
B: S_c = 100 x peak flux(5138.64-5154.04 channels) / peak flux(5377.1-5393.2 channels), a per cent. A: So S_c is 95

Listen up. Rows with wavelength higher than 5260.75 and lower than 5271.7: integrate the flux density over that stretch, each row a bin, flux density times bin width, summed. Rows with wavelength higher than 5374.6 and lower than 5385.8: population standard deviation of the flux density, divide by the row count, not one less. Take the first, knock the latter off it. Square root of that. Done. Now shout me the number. 31.6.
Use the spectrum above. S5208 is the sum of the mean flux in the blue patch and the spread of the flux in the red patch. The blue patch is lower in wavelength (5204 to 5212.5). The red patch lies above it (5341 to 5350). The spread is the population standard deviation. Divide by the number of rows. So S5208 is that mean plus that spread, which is 106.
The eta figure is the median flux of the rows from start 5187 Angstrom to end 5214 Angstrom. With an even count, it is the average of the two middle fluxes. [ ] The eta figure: 100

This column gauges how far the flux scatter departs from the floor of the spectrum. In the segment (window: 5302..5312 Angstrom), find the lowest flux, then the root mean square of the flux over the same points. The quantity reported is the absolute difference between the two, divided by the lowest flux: 0.12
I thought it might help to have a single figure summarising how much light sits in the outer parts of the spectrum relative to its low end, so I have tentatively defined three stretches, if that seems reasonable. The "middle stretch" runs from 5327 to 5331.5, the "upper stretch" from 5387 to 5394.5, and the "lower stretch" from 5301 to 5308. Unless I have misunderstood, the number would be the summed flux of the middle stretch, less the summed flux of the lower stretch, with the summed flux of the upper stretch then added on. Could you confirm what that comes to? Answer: 372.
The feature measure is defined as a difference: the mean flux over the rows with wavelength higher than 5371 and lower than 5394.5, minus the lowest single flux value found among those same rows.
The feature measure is 12.4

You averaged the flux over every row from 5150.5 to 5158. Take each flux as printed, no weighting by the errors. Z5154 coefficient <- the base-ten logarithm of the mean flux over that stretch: 2.02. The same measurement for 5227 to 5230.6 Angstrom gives 2.01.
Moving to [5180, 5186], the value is 1.92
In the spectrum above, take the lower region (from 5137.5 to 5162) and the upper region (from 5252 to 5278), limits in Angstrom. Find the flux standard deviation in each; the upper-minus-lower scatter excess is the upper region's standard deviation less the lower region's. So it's 4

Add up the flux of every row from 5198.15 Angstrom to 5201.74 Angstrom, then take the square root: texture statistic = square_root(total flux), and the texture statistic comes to 17.7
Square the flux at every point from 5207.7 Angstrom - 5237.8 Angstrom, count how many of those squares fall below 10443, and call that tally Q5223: 6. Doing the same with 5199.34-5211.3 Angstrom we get 7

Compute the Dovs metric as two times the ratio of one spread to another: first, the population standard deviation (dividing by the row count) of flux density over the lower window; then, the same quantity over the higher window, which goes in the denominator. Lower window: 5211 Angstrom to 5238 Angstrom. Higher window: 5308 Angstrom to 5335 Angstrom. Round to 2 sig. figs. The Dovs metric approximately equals 1.0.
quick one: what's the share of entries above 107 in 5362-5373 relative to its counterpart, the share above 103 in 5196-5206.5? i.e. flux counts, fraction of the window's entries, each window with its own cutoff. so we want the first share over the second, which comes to 2.3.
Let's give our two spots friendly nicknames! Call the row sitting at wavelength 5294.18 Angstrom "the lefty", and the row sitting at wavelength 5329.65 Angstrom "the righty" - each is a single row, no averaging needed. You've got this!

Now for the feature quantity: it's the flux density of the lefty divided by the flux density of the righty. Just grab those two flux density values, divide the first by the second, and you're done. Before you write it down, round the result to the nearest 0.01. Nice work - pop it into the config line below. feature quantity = 1.00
